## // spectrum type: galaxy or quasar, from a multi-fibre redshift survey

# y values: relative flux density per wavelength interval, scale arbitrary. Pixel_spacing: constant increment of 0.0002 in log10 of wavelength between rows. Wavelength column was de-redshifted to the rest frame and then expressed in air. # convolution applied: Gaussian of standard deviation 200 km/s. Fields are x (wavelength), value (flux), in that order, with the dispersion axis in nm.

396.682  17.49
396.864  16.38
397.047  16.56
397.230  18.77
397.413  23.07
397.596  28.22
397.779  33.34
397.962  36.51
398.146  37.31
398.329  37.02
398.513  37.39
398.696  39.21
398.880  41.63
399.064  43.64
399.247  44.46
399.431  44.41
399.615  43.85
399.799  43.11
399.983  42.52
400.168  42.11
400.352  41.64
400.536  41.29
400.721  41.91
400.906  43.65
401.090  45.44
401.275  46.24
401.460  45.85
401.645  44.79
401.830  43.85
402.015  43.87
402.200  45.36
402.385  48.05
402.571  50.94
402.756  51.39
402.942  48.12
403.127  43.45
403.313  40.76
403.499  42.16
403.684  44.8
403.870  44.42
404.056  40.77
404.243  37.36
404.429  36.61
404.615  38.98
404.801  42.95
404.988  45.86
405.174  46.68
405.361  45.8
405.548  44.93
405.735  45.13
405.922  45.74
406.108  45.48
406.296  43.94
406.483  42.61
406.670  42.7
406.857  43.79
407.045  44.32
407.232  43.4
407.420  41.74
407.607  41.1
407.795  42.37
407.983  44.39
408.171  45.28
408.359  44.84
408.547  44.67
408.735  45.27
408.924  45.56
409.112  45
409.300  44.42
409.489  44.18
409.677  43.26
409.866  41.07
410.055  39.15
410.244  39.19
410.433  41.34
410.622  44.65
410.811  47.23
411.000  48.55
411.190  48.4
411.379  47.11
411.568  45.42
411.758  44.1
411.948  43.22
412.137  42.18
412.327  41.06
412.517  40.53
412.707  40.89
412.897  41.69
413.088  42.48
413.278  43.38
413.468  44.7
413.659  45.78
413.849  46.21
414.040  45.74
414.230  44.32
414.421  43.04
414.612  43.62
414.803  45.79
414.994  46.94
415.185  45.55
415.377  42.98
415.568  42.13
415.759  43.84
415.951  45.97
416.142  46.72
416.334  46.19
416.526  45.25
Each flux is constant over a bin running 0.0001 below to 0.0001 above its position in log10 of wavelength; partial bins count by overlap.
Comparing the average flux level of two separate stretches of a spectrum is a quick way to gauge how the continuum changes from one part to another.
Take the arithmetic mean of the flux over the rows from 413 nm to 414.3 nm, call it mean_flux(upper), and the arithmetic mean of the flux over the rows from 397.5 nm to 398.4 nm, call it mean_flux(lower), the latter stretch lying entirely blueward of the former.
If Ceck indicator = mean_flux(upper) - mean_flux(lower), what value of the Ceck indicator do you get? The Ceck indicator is 10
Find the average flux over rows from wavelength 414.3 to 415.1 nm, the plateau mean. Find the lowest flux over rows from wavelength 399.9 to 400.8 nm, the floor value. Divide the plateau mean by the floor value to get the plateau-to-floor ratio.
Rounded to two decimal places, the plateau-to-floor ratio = 1.09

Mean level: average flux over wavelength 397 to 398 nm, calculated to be 26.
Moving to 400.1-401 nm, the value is 42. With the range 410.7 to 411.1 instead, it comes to 48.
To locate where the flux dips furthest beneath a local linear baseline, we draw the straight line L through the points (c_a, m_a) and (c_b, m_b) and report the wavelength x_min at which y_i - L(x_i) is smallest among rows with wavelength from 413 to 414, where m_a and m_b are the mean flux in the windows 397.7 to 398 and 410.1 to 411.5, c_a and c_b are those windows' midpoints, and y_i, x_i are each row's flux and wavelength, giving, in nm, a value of 413.088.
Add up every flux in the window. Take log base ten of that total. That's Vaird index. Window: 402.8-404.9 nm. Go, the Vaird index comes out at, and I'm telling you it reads 2.663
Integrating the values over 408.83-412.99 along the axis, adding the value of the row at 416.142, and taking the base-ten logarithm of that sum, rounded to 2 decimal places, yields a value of 2.36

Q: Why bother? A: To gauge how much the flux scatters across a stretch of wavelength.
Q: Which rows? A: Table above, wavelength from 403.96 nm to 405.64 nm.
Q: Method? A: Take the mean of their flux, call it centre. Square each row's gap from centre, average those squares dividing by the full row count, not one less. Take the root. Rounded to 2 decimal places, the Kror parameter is 3.67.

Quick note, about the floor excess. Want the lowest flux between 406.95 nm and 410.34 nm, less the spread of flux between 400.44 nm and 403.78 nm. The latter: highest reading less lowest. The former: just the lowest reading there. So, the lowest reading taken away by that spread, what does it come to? 29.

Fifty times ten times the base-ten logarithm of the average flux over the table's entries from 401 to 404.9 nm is 822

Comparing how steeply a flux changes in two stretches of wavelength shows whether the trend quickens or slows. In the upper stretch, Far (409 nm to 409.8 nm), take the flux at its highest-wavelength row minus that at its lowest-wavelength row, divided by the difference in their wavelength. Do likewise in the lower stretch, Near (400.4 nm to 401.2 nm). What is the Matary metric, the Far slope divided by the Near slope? -0.4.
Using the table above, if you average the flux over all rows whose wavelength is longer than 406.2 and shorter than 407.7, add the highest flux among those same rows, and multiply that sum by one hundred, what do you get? 8727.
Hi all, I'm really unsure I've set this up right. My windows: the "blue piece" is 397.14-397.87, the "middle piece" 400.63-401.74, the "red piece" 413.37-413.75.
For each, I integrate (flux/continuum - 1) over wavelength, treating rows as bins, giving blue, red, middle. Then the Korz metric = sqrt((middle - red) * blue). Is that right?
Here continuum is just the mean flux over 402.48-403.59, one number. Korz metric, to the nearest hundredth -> 0.10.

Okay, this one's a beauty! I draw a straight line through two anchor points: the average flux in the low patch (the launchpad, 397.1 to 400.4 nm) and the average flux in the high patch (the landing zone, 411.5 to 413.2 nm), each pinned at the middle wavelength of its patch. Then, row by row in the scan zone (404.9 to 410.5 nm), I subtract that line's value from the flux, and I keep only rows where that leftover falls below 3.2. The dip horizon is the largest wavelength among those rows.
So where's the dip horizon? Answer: 410.433 nm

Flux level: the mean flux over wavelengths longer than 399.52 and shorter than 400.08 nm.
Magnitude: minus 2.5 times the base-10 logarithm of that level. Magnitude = -4.09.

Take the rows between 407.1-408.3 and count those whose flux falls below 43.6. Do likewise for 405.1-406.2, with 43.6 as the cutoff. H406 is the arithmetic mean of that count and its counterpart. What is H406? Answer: 2.0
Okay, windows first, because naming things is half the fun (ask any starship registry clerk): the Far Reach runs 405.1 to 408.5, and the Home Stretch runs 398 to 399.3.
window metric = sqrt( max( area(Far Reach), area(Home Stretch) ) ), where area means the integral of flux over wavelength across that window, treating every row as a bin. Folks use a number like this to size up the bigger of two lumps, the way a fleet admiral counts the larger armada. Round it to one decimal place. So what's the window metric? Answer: 12.2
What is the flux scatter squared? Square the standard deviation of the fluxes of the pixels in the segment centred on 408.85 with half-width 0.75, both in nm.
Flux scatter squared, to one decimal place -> 0.2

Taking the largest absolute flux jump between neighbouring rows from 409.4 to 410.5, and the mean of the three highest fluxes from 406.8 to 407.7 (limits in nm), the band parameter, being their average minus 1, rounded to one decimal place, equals 22.0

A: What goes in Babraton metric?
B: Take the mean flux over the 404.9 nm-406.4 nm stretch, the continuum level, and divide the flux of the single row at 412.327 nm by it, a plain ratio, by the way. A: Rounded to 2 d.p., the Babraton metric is 0.90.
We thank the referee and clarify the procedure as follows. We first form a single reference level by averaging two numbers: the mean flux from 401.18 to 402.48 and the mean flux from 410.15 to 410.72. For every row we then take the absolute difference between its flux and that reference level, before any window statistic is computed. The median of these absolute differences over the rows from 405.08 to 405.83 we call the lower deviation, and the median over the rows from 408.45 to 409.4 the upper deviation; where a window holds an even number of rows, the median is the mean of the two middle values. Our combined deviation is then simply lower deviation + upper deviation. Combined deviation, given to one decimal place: 3.3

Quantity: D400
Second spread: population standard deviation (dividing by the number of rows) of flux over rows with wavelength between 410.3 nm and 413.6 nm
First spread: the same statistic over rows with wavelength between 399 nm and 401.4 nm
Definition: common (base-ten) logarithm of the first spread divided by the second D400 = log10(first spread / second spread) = -0.25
